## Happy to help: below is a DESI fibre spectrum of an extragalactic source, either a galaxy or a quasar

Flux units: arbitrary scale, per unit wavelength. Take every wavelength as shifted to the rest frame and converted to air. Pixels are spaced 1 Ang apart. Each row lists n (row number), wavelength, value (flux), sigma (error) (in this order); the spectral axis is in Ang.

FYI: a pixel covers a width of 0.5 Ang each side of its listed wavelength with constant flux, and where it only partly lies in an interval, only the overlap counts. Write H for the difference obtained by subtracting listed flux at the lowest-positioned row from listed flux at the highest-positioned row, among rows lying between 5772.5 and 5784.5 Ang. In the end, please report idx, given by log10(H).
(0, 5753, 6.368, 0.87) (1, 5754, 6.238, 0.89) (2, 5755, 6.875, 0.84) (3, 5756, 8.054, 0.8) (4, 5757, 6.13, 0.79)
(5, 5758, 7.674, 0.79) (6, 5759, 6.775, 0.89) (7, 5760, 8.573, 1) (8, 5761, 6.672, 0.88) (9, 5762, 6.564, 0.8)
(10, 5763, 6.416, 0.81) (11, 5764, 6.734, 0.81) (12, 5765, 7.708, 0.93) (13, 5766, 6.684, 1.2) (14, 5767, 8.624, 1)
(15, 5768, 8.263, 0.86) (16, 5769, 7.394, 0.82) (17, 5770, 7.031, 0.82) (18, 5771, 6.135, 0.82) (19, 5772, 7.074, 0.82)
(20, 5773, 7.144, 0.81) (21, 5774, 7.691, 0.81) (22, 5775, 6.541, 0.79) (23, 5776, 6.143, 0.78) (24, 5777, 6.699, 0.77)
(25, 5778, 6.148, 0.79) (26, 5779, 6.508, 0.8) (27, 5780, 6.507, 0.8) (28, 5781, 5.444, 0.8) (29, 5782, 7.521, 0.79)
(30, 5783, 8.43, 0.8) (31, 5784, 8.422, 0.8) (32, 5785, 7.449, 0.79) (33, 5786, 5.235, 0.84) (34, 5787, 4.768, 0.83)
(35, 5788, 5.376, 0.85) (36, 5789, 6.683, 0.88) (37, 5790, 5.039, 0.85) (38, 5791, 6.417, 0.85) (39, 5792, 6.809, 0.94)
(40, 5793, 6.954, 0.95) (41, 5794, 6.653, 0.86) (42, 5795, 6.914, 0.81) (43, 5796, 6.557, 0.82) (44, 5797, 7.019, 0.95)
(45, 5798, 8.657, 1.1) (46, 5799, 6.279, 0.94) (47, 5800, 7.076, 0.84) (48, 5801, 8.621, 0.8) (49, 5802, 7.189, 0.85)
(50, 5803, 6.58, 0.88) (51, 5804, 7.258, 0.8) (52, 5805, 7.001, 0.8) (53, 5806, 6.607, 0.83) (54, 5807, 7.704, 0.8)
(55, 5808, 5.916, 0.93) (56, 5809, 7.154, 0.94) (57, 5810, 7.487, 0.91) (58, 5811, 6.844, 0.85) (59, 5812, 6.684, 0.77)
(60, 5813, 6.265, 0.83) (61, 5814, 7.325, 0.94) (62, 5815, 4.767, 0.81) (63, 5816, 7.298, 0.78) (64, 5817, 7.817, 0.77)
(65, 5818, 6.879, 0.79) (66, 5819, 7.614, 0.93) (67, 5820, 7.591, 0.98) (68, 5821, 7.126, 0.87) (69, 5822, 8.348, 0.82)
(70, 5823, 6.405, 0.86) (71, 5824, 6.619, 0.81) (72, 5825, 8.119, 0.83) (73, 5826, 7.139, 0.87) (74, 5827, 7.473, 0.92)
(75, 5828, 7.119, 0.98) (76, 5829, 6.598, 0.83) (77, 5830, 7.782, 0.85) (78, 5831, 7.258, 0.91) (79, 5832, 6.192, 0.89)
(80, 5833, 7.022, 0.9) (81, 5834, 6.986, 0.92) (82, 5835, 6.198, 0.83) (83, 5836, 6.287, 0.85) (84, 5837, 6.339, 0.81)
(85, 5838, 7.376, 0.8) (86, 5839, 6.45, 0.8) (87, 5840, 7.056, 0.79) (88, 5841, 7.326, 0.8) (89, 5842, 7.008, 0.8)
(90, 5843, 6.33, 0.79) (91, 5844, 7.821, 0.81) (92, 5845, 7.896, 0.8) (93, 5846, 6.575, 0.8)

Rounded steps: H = 1.3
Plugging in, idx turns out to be 0.1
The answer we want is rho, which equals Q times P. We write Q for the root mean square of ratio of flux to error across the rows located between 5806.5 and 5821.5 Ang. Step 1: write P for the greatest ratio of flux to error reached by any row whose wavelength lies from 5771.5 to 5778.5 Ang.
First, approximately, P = 9.5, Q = 8.21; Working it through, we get 78.0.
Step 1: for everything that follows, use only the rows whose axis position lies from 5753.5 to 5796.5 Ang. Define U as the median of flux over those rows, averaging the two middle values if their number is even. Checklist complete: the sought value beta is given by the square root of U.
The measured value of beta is 2.59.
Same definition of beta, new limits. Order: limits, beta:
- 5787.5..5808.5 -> 2.61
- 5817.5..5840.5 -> 2.66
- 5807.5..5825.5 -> 2.67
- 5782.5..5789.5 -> 2.59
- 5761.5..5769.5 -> 2.66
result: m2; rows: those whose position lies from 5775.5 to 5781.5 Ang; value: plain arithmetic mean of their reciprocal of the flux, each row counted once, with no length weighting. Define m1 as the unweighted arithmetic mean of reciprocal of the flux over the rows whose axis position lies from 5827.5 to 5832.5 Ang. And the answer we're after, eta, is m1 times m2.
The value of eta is 0.0232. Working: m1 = 0.144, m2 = 0.161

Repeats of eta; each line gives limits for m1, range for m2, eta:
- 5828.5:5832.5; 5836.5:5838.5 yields 0.0212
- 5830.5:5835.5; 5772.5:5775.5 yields 0.0210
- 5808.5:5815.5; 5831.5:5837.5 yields 0.0237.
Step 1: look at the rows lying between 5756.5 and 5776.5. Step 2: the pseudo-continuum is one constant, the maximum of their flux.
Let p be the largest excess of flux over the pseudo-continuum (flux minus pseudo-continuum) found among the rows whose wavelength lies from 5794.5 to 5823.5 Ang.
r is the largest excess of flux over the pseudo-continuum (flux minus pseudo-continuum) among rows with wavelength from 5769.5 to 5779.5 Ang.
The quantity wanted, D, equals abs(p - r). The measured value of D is 1.0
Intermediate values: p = 0.03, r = -0.93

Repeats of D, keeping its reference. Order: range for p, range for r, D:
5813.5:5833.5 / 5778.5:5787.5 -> 0.1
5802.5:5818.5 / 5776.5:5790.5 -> 0.6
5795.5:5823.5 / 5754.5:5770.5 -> 0.0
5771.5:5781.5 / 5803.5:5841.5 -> 0.7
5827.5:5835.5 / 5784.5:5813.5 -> 0.9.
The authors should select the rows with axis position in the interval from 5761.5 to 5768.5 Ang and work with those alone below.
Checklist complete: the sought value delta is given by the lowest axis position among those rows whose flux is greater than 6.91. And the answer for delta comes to 5765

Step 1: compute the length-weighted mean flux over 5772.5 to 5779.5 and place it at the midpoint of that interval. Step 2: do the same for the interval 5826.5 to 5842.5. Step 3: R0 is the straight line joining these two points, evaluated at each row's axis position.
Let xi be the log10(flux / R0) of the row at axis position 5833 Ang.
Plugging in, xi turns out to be 0.008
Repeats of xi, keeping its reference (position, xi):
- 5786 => -0.109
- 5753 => -0.016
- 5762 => -0.005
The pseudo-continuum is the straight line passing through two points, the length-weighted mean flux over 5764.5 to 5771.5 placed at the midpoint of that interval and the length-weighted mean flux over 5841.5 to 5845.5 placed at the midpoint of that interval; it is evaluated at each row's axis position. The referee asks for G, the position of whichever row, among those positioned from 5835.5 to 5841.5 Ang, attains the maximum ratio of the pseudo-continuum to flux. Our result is 5836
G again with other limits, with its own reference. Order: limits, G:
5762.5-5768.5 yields 5763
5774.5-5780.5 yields 5776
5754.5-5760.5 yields 5757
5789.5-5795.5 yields 5790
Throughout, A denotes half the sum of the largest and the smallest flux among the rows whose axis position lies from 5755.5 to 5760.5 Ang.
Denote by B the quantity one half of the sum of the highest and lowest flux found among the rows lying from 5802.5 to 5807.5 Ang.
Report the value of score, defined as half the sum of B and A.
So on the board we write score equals 7.2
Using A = 7.4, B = 7.14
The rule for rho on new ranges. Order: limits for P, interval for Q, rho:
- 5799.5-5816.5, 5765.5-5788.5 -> 90.1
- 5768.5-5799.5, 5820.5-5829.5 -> 88.7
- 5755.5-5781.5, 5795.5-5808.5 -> 83.5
